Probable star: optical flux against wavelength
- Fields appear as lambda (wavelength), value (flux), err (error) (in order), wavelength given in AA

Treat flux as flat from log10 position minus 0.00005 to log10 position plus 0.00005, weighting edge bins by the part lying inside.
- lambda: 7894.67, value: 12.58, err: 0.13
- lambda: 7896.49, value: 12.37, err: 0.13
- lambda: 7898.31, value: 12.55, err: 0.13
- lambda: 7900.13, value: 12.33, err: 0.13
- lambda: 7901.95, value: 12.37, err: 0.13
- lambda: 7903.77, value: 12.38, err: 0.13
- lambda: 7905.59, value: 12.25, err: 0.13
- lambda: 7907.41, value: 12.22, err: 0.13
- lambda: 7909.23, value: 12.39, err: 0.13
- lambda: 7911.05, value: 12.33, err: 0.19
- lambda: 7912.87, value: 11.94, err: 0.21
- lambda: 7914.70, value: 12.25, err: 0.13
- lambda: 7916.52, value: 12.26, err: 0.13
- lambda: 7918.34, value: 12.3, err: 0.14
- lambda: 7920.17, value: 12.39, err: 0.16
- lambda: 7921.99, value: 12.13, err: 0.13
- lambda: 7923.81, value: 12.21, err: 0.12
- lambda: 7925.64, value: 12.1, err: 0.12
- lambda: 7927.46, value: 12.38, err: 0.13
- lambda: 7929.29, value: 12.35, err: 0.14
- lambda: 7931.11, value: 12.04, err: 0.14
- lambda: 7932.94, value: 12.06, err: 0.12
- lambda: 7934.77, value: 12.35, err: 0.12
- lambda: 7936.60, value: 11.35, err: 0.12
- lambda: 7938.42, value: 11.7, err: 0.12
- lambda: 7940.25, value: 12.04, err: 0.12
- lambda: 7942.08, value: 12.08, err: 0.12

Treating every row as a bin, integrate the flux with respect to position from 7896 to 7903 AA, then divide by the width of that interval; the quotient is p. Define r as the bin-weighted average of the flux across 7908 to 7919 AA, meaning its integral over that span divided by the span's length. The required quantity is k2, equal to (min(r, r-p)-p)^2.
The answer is 158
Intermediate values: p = 12.4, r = 12.2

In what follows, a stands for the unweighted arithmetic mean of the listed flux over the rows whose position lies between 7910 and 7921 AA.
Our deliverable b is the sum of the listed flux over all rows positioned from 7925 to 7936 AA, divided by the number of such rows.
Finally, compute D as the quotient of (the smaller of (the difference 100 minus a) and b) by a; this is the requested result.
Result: 1.00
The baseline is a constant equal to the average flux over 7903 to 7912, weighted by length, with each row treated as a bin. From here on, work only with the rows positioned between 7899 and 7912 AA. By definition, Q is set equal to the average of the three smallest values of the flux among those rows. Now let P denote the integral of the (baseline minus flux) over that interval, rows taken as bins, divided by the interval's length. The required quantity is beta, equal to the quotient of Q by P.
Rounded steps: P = -0.009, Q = 12.3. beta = -1355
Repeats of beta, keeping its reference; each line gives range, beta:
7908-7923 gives 173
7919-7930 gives 207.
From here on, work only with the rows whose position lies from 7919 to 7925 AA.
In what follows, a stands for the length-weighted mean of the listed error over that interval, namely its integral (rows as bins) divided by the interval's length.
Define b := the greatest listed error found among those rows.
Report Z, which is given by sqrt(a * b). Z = 0.147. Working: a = 0.1360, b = 0.160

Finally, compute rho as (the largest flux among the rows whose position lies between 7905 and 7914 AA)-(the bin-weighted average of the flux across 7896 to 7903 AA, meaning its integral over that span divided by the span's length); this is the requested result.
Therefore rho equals -0.01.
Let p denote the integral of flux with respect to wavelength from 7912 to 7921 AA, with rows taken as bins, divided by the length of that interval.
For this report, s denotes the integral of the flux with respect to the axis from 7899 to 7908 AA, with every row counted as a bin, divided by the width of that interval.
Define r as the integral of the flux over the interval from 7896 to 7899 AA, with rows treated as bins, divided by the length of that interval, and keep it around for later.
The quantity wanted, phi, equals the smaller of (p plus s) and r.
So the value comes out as 12.46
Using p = 12.22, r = 12.5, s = 12.3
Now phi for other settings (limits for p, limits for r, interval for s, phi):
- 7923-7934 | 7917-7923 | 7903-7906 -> 12.28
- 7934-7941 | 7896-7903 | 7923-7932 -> 12.40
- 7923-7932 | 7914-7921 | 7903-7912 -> 12.30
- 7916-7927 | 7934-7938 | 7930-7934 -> 11.83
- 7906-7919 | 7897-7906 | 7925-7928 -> 12.38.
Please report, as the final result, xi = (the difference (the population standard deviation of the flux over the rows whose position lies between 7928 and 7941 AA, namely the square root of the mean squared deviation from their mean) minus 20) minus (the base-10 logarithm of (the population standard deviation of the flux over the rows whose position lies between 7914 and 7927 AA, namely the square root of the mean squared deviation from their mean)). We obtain -18.63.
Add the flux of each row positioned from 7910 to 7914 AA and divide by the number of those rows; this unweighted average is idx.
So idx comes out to 12.1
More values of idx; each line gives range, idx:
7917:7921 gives 12.3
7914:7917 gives 12.3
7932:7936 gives 12.2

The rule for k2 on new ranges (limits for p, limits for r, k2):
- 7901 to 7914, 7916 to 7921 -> 149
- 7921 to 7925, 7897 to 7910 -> 144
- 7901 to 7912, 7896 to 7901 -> 150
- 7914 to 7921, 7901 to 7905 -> 150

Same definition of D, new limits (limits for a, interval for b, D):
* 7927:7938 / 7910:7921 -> 1.01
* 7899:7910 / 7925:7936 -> 0.99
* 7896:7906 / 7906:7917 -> 0.99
